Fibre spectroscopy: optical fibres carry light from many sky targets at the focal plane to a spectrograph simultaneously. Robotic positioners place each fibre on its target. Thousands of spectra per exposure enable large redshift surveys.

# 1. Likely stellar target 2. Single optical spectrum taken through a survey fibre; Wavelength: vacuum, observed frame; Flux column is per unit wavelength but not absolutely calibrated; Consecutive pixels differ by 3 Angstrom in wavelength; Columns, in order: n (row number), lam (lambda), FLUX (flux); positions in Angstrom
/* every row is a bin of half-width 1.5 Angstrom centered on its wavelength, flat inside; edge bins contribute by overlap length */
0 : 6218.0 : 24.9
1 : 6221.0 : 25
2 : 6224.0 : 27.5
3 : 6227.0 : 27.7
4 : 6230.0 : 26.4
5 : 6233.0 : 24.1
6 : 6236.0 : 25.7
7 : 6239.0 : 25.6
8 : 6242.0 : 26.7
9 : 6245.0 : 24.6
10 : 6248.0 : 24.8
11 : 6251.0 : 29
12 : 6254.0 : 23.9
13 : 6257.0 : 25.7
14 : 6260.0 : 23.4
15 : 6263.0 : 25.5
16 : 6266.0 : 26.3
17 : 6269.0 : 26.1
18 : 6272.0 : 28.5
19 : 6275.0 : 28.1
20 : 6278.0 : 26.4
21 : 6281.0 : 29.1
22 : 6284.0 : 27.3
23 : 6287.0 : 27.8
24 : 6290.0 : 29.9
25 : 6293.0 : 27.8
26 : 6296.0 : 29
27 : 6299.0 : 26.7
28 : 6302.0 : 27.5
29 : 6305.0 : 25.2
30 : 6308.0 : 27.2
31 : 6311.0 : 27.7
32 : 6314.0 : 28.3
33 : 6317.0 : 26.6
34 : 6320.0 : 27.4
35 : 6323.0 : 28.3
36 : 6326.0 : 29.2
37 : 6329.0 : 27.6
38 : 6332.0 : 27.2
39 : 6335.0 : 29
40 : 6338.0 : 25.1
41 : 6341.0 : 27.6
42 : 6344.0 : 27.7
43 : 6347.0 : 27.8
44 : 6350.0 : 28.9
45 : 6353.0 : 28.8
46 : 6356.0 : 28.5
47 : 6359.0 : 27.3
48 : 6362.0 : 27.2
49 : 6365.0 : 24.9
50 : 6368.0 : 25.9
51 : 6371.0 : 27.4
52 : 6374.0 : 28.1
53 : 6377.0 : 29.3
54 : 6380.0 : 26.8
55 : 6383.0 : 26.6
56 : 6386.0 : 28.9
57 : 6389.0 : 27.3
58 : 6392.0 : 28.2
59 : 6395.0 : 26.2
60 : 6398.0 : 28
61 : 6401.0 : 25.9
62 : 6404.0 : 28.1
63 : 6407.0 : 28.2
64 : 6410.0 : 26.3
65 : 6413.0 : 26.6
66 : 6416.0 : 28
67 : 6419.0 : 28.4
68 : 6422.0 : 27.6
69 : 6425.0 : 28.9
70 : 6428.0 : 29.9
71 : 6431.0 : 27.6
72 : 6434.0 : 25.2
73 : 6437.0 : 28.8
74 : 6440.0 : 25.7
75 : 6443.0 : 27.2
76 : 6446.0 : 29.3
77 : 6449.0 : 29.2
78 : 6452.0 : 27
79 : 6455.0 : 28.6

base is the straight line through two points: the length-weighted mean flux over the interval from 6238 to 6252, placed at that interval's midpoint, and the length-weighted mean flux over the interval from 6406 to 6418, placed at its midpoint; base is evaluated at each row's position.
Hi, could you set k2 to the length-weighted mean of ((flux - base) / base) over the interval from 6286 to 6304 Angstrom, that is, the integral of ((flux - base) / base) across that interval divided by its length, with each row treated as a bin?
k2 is 0.06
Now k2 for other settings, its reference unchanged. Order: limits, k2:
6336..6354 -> 0.03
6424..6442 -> 0.01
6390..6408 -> 0.01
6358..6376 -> 0.00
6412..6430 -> 0.03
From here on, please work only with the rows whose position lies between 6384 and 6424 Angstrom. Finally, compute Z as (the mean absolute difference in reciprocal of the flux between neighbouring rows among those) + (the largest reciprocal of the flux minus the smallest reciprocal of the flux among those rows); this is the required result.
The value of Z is 0.0057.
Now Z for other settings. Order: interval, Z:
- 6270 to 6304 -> 0.0064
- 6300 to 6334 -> 0.0070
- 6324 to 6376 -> 0.0075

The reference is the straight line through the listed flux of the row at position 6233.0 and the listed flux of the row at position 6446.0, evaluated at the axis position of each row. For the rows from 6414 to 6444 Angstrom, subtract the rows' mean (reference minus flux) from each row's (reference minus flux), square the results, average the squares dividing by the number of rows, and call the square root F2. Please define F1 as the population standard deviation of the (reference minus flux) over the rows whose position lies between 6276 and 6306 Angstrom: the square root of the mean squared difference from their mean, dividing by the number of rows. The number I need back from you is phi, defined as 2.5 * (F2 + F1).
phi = 7.2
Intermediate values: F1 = 1.4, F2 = 1.47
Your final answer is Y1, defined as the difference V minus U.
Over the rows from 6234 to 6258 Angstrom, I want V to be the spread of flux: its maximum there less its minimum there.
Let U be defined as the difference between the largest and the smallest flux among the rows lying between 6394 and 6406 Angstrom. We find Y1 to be 2.9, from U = 2.2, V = 5.1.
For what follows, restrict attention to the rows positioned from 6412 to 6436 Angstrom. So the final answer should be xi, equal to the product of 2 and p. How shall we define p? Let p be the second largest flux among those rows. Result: 57.8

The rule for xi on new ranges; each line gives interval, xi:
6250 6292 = 58.2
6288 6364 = 58.4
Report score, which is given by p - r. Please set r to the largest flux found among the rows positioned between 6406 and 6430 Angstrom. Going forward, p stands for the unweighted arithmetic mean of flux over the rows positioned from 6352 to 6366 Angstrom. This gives -2.6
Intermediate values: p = 27.3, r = 29.9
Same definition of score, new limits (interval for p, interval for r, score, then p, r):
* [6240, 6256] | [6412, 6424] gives -2.6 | 25.8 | 28.4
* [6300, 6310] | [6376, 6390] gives -2.7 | 26.6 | 29.3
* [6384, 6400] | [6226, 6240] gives 0.0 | 27.7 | 27.7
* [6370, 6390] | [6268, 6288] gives -1.3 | 27.8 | 29.1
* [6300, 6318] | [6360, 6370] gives -0.1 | 27.1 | 27.2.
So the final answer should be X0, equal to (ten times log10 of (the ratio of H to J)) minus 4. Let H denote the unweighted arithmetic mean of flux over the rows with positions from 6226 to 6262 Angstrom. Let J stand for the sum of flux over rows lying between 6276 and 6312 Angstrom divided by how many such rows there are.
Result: -4.33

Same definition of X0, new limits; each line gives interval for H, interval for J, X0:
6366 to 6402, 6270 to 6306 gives -4.06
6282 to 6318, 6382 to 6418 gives -3.96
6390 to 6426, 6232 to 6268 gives -3.66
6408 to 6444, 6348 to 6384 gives -3.99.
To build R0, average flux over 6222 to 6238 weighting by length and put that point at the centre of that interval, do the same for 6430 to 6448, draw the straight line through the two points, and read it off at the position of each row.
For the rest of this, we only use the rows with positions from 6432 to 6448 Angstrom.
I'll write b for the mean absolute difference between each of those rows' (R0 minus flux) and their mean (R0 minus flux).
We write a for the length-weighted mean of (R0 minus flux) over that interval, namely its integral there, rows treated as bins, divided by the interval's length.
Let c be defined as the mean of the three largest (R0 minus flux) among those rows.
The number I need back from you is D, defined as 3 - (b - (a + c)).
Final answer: 2.9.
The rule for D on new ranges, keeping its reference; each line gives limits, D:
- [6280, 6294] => -0.9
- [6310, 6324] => 1.0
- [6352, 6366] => 1.9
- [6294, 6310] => 1.8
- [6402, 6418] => 2.2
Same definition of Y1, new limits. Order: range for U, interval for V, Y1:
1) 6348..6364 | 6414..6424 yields -0.9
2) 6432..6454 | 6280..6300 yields -0.9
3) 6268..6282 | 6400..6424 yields -0.5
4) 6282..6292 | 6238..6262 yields 3.0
